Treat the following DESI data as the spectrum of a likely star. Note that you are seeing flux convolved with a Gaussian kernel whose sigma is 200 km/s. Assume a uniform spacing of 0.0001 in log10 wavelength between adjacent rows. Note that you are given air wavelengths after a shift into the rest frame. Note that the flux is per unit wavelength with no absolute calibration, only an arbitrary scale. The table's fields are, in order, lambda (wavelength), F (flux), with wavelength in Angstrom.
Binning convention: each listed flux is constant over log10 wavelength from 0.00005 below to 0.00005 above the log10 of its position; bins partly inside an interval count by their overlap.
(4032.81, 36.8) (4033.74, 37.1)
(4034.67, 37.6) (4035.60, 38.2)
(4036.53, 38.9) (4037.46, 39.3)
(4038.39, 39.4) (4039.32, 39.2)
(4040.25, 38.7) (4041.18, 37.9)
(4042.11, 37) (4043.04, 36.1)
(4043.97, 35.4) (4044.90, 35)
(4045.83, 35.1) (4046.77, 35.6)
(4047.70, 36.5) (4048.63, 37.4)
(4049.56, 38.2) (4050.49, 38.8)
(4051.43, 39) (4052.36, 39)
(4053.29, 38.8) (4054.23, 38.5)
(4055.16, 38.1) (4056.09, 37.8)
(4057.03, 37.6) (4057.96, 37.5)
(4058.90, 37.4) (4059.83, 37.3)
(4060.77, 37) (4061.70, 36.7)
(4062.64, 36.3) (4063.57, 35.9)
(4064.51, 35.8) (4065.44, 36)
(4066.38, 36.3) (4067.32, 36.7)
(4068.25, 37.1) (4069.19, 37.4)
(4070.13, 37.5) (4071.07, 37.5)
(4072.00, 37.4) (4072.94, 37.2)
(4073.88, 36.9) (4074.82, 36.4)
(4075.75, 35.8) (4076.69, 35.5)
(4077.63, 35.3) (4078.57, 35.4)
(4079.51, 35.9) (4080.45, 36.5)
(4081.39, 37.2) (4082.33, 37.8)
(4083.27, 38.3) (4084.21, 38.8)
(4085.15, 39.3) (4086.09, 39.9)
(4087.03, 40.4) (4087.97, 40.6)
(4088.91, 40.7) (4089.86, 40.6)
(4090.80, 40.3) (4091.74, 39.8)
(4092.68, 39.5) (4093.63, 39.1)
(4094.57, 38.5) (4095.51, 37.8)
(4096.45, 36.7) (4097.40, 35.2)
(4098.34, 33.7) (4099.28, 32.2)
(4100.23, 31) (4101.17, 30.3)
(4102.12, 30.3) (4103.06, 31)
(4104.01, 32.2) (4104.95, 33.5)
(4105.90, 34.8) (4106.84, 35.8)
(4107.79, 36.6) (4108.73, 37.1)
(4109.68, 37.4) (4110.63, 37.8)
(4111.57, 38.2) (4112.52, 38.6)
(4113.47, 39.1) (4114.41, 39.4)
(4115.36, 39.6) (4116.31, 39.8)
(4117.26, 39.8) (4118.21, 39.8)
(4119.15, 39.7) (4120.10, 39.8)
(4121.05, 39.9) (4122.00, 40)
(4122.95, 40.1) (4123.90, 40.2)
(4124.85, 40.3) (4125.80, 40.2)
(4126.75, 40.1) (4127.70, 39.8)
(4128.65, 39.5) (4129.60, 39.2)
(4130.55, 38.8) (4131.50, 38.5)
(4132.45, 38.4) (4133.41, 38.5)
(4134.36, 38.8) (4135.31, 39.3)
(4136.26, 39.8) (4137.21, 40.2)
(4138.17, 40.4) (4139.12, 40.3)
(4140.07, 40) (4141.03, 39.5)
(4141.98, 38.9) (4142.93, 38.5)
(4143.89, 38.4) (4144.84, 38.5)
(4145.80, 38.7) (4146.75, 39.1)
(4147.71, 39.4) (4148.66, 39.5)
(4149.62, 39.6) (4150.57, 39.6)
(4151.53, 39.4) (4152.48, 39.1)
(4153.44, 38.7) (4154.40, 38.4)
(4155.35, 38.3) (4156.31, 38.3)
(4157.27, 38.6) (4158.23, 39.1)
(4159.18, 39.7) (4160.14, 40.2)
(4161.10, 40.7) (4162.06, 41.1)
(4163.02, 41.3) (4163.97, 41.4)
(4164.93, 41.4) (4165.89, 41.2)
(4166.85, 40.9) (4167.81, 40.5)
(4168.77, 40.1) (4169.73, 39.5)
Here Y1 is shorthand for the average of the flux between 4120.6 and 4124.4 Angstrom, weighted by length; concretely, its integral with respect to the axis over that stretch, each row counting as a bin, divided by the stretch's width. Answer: 40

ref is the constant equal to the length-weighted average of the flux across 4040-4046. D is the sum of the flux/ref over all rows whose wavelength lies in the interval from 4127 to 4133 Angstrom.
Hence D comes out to 6.4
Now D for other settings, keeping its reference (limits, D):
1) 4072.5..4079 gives 6.9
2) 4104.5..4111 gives 6.9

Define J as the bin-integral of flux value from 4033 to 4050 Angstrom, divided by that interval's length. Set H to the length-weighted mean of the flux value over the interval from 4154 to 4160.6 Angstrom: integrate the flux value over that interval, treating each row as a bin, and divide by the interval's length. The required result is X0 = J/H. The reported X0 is 0.959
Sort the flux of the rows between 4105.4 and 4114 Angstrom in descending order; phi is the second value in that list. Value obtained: 38.6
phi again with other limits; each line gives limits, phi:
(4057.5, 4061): 37.4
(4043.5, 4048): 35.6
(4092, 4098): 39.1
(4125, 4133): 40.1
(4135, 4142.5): 40.3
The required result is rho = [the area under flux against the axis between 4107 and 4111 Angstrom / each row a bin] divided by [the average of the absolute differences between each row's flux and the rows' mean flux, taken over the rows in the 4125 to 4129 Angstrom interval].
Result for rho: 593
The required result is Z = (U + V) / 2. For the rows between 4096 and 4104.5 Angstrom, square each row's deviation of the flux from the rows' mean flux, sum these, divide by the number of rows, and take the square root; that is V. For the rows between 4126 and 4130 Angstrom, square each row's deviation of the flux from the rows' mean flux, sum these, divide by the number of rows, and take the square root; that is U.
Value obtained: 1.2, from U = 0.3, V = 2.13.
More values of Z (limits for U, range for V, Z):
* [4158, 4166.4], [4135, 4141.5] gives 0.6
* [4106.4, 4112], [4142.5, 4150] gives 0.6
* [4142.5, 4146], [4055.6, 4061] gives 0.2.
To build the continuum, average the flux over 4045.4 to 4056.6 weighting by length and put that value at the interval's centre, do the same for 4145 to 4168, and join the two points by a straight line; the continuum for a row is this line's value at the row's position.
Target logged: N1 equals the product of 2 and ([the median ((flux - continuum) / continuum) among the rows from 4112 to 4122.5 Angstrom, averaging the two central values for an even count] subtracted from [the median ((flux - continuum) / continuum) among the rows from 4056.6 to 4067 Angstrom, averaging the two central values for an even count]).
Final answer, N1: -0.10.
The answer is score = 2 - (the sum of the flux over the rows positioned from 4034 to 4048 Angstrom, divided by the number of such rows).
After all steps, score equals -35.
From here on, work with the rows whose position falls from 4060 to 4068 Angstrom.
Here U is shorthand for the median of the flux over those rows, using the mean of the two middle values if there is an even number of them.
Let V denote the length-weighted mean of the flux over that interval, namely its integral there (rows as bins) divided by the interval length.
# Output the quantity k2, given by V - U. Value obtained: 0.10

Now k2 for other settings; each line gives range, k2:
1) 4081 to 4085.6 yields 0.00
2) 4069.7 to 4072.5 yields 0.00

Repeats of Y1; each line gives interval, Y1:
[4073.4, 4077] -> 36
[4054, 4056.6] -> 38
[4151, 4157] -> 39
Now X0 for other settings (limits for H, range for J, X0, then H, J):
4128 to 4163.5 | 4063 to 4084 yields 0.932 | 39.31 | 36.7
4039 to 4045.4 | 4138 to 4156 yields 1.058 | 37.02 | 39.2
